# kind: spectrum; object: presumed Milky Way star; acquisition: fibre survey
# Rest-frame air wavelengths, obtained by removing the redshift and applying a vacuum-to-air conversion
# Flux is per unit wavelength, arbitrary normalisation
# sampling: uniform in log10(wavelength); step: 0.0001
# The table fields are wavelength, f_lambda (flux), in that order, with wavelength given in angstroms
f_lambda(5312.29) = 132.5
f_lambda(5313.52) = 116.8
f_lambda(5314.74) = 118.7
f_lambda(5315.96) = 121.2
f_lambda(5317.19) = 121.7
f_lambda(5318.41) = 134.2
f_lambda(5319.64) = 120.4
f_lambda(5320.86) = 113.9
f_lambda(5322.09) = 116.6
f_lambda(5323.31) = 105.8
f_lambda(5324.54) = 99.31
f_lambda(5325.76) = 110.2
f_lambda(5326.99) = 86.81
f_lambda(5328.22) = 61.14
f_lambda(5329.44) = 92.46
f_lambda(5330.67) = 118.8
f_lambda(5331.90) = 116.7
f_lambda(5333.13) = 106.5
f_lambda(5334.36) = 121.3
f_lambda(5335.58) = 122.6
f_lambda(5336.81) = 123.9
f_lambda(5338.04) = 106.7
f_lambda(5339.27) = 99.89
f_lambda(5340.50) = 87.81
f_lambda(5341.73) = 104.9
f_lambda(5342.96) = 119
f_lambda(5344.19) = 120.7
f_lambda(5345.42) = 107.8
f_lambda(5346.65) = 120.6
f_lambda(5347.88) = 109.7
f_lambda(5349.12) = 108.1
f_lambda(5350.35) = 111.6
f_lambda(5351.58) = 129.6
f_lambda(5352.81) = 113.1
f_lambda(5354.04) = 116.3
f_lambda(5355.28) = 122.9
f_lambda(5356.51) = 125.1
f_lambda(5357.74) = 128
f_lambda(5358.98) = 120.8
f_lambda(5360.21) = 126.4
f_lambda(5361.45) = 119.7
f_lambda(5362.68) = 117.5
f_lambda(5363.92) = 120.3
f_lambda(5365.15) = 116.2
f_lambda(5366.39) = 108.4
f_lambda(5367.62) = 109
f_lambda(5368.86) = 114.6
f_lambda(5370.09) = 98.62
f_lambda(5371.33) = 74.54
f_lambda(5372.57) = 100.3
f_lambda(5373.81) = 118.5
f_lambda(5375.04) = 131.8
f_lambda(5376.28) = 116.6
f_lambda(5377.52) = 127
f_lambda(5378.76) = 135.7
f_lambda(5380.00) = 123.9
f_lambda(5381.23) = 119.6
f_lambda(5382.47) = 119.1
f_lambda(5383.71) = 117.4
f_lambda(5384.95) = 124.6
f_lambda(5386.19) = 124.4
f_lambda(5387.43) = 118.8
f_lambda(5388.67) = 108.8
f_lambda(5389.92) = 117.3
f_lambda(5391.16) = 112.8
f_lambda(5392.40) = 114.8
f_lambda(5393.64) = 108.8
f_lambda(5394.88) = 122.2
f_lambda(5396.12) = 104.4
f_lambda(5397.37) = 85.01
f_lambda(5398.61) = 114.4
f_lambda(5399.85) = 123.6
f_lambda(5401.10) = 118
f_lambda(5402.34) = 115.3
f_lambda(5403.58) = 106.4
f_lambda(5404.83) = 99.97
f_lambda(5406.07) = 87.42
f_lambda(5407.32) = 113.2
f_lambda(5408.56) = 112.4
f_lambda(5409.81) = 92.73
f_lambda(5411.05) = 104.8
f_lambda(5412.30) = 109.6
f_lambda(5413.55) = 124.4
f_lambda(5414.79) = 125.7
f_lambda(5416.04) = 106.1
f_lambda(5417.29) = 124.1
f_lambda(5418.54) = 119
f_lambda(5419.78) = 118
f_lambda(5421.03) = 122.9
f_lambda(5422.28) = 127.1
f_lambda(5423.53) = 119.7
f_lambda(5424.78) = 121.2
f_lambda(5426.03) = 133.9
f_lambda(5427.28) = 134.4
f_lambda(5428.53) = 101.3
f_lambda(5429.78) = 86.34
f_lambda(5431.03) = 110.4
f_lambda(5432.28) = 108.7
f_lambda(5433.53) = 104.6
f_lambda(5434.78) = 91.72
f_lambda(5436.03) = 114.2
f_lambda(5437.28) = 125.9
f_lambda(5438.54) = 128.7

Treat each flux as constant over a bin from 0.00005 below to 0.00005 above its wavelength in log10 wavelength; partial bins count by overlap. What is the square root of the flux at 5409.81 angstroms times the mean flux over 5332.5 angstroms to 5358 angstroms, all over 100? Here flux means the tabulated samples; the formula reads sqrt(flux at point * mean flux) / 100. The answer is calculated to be 1.03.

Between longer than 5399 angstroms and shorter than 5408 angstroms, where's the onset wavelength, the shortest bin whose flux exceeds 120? 5399.85 angstroms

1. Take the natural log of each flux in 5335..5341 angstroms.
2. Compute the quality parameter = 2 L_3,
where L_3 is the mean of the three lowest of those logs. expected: 9.17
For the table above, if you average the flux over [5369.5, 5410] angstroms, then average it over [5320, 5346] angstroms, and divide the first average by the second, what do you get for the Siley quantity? 1.05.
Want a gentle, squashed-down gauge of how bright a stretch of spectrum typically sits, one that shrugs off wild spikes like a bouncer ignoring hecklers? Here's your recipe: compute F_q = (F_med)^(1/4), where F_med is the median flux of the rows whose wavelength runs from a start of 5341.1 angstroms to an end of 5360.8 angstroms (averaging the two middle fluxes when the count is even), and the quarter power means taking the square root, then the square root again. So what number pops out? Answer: 3.308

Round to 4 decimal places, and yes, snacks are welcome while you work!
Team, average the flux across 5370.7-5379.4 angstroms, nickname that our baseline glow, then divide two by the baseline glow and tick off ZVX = 0.0174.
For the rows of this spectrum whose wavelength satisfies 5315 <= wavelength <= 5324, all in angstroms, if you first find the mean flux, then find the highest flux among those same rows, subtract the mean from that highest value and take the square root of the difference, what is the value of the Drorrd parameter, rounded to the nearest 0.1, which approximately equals 3.9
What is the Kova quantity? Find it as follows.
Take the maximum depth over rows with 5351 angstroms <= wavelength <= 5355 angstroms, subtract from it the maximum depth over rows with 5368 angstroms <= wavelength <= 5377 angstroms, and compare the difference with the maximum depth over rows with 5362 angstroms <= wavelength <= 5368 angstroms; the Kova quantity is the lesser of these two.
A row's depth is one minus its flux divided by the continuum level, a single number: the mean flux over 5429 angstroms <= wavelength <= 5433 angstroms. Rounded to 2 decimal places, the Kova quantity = -0.38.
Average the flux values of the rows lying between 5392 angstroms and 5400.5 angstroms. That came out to 110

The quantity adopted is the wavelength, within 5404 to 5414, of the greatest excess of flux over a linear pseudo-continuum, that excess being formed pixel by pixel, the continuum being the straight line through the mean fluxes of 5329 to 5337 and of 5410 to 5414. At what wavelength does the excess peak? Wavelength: 5413.55 angstroms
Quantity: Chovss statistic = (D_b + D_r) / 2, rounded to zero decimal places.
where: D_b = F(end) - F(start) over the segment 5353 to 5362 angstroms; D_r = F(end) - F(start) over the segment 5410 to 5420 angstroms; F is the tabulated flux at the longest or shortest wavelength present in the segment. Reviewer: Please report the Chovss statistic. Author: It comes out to 8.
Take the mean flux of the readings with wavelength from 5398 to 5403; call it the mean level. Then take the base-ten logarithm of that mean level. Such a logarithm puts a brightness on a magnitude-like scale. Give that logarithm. 2.07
